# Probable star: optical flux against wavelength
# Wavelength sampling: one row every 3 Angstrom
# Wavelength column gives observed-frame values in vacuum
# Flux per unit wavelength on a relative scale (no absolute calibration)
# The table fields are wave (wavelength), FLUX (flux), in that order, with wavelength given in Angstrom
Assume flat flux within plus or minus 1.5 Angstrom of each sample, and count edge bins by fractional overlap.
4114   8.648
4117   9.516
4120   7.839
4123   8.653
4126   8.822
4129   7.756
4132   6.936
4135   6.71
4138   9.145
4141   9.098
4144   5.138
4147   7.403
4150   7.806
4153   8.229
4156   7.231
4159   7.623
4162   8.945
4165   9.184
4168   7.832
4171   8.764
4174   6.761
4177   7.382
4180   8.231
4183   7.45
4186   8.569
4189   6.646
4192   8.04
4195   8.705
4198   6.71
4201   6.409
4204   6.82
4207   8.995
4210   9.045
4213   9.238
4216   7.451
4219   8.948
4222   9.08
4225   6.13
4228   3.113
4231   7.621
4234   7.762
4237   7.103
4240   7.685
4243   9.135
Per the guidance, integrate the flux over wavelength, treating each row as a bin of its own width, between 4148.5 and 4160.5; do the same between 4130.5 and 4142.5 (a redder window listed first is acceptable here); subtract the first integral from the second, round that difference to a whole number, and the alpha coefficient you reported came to 3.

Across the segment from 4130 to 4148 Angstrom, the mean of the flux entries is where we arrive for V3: 7.4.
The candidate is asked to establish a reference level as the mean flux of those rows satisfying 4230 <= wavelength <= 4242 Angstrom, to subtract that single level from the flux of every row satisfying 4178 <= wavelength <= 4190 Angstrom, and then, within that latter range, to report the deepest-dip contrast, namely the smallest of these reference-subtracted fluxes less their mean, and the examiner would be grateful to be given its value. -1.1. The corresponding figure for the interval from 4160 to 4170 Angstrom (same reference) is -0.8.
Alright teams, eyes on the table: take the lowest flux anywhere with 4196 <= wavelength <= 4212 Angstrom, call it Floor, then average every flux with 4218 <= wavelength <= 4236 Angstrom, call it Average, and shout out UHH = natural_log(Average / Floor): 0.10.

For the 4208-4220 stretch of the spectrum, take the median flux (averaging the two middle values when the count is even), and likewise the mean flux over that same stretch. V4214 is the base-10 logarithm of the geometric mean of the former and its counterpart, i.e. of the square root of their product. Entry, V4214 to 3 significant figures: 0.946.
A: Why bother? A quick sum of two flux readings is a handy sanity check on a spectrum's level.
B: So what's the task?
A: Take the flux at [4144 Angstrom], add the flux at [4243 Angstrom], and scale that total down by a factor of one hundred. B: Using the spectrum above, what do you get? 0.143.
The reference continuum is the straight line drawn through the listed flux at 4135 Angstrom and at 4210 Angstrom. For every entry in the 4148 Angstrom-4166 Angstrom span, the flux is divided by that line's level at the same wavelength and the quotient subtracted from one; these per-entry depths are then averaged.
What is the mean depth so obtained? -0.10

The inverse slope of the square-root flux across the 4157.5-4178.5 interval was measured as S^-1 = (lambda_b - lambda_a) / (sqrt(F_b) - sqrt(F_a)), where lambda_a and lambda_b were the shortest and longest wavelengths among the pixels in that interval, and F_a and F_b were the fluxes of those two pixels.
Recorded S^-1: -409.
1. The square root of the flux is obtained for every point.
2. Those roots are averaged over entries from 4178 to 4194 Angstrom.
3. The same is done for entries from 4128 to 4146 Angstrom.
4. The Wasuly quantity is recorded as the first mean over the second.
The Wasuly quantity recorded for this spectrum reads 1.03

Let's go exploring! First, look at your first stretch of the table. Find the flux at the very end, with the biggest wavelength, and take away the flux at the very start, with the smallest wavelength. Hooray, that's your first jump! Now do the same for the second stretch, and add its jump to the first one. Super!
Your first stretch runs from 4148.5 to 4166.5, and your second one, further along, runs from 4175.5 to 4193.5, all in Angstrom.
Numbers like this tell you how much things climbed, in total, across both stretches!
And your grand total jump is 2.0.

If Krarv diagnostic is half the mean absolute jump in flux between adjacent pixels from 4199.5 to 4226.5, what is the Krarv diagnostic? 0.57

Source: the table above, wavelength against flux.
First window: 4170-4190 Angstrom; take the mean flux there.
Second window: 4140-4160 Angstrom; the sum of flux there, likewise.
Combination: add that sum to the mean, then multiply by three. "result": 181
